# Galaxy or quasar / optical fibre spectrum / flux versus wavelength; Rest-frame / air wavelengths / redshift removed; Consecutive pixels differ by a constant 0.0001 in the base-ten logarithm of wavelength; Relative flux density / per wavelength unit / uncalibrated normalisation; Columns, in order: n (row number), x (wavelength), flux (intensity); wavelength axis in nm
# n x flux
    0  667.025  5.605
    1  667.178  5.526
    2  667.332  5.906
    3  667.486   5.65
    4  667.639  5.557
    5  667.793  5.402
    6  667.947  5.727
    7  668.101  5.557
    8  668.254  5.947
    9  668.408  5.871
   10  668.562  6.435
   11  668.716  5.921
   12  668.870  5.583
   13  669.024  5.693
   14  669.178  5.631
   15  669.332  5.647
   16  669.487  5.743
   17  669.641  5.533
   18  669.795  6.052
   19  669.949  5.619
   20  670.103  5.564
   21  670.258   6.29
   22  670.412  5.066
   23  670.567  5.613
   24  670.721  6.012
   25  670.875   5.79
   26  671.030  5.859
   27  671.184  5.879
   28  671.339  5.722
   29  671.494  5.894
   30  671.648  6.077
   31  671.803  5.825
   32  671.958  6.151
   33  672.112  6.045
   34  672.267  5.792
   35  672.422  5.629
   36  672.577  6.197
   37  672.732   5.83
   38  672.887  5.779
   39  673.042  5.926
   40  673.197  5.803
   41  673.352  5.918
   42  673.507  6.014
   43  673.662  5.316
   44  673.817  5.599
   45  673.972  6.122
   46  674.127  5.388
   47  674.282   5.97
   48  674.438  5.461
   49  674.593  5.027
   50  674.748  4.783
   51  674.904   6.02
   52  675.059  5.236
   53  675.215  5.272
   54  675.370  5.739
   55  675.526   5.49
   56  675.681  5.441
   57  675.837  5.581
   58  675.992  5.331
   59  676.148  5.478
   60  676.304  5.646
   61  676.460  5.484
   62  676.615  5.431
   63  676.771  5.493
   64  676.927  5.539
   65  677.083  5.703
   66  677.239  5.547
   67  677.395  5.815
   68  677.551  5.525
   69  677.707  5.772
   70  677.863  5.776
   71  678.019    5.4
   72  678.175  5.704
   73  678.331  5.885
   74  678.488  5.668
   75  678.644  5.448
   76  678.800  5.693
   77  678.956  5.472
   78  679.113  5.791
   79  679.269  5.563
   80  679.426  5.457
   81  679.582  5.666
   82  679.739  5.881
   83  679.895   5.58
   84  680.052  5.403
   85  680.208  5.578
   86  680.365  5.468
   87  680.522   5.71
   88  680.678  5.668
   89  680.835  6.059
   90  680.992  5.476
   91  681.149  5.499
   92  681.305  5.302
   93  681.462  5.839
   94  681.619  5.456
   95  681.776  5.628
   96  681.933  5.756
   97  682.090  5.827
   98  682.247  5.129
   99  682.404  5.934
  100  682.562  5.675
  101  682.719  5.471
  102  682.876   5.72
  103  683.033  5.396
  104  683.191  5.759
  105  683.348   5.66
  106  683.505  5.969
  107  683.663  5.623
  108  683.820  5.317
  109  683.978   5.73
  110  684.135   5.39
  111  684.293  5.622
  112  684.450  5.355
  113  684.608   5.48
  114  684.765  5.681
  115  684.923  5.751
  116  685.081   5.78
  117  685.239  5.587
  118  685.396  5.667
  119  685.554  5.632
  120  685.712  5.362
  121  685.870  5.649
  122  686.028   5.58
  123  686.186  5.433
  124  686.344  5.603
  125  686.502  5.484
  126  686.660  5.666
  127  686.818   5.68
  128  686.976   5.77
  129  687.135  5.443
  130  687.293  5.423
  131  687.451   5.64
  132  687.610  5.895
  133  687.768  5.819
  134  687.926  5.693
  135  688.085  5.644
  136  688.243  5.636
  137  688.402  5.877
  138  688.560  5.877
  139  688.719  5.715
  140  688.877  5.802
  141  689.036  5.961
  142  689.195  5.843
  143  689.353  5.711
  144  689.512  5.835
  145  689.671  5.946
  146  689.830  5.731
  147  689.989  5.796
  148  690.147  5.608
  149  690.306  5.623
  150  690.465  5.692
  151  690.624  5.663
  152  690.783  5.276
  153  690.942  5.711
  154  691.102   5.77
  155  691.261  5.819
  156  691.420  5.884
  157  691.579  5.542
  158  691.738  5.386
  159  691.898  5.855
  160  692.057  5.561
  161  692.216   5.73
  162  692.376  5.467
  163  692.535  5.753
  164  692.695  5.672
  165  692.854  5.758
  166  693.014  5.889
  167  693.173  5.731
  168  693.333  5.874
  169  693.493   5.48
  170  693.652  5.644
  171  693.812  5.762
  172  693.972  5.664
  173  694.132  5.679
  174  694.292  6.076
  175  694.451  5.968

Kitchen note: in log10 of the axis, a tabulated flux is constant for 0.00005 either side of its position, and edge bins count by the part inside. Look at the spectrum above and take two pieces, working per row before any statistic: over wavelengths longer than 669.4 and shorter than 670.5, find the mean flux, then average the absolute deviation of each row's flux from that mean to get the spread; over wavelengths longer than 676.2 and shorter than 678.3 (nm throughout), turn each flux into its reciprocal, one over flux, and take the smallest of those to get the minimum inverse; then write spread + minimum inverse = 0.457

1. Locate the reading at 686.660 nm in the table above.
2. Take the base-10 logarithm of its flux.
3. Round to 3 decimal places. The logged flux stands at 0.753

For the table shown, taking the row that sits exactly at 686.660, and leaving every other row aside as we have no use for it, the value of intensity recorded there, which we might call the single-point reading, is 5.666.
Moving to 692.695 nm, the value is 5.672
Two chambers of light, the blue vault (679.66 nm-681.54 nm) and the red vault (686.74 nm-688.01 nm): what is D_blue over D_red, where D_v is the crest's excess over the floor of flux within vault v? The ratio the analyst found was 1.6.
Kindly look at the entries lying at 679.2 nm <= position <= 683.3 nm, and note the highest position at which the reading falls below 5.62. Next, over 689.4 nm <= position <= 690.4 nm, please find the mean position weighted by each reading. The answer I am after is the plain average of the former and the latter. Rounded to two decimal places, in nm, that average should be 686.47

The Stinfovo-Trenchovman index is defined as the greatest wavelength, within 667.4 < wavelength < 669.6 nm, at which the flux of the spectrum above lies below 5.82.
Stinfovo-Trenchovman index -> 669.487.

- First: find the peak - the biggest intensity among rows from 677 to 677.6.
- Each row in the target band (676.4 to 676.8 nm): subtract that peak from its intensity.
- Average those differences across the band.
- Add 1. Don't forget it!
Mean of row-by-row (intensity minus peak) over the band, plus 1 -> 0.65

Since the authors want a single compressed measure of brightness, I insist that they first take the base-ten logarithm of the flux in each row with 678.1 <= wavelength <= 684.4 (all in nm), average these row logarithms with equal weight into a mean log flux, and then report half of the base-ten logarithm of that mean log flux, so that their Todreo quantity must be -0.0626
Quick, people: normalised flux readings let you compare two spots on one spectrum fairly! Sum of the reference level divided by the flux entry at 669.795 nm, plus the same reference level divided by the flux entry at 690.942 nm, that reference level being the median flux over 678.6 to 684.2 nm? 1.91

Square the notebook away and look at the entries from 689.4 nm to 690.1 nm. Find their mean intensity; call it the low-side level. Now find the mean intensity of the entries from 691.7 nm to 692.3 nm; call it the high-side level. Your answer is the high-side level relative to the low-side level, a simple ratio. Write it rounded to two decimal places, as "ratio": 0.97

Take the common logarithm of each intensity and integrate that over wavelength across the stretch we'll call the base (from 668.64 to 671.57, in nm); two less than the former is 0.2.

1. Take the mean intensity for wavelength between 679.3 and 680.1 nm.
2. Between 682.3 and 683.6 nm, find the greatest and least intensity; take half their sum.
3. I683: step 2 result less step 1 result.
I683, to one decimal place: 0.1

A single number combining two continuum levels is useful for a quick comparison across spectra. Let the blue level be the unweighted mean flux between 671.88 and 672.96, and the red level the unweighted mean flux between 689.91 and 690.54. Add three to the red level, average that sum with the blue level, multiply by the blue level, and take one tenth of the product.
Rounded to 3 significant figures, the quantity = 4.32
